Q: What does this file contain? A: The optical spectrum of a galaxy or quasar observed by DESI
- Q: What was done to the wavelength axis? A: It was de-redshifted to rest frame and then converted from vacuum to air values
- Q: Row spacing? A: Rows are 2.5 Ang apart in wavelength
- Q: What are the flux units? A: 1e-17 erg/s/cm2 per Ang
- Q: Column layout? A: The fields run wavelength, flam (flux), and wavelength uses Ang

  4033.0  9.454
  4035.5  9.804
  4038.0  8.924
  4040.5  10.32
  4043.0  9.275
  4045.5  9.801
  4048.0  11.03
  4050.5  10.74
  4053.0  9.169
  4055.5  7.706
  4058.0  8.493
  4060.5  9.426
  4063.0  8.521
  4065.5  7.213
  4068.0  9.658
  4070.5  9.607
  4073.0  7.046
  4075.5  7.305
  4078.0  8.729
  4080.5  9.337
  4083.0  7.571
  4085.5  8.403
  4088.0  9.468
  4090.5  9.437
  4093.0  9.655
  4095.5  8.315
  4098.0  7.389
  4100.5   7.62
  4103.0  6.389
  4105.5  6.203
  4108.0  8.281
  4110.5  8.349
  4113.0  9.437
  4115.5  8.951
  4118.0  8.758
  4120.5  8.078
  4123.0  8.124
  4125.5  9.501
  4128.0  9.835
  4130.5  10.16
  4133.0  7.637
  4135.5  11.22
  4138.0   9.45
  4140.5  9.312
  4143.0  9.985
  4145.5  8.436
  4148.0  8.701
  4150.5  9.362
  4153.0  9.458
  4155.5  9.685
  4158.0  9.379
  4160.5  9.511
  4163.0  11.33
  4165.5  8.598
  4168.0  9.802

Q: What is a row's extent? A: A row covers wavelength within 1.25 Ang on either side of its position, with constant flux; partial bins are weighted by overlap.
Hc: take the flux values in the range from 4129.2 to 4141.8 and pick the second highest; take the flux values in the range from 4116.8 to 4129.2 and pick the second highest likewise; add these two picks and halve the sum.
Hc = 9.83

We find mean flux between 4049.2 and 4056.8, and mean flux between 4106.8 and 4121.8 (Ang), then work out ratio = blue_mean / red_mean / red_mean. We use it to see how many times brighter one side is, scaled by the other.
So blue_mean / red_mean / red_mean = 0.123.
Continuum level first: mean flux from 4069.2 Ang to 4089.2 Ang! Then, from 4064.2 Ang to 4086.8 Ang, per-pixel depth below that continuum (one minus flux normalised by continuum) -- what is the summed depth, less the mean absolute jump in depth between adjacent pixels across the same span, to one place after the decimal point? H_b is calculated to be 0.0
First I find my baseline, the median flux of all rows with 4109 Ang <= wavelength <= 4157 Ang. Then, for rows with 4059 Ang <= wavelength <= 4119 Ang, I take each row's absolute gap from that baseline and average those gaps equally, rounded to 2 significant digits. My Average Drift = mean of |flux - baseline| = 1.1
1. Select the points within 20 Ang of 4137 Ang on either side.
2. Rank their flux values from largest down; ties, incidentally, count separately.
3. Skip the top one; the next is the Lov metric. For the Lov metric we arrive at 10.16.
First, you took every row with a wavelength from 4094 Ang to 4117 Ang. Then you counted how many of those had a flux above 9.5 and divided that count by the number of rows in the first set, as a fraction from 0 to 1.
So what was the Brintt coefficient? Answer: 0.00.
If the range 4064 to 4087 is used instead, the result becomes 0.22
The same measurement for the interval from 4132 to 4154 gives 0.22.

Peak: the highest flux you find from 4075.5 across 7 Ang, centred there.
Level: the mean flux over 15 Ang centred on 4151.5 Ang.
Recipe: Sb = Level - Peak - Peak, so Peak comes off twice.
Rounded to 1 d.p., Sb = -8.3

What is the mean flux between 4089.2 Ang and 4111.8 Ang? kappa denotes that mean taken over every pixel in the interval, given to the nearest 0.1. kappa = 8.0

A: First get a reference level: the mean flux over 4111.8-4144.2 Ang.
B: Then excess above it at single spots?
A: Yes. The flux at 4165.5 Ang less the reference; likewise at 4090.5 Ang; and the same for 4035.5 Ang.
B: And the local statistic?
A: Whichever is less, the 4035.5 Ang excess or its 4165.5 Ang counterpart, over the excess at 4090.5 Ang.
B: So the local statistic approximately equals -4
